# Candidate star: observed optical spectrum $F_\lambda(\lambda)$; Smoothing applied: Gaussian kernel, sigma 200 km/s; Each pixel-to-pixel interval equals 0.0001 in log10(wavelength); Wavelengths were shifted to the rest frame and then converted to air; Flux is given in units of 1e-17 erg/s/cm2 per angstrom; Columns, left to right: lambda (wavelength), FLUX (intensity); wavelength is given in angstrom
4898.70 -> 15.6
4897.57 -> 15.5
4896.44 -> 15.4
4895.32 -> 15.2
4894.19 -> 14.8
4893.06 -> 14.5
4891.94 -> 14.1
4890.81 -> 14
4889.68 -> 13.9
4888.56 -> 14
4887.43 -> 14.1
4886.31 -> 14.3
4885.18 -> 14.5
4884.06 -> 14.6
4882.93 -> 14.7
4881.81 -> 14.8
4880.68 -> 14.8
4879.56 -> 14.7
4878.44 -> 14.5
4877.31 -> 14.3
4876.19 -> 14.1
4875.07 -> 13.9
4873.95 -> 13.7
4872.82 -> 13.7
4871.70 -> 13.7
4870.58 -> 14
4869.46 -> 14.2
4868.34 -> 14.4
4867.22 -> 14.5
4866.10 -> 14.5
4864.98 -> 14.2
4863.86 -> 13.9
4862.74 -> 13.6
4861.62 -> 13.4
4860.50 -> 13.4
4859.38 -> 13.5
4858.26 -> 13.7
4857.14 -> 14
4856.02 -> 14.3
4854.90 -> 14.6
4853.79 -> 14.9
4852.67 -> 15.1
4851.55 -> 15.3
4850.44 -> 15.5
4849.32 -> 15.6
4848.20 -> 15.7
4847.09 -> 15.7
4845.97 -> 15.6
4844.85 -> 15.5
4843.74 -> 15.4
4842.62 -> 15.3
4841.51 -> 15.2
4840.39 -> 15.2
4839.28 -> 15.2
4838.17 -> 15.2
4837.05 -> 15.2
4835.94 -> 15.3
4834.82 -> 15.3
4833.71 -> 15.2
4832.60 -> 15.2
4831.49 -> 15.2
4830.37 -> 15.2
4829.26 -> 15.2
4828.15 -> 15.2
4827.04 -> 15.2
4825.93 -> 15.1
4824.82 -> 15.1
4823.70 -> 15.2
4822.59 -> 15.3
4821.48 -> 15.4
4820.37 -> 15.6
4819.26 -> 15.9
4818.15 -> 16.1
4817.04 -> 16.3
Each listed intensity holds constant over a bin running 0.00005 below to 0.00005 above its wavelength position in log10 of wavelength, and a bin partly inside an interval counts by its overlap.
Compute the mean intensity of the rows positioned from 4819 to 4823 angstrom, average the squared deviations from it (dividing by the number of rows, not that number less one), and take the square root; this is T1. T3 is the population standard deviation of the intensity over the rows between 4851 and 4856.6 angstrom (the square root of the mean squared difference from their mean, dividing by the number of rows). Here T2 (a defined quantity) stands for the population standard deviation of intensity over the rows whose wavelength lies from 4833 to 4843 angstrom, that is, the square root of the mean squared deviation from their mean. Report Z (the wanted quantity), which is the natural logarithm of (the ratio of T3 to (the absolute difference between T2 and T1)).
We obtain 0.7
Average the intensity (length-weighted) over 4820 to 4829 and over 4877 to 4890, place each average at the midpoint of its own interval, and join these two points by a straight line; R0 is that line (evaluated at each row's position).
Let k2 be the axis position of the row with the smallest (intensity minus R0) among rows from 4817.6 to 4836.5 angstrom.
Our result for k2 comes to 4824.82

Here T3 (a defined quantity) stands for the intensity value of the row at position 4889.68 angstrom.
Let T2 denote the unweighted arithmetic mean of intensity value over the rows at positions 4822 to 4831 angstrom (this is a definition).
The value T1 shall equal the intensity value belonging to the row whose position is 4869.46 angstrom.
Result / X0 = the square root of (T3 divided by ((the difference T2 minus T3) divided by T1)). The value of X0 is 12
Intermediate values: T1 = 14.2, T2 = 15.2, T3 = 13.9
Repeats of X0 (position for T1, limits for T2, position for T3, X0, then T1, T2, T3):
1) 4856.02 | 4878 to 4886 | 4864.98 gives 21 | 14.3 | 14.7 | 14.2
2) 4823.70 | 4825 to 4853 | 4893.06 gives 16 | 15.2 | 15.3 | 14.5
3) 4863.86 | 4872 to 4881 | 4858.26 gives 19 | 13.9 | 14.2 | 13.7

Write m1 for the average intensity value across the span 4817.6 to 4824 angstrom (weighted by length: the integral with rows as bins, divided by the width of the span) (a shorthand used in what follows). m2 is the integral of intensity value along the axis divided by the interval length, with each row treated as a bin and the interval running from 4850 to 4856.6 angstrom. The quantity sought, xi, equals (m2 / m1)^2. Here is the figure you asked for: 0.92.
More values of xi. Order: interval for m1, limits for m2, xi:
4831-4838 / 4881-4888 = 0.91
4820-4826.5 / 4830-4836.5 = 1.00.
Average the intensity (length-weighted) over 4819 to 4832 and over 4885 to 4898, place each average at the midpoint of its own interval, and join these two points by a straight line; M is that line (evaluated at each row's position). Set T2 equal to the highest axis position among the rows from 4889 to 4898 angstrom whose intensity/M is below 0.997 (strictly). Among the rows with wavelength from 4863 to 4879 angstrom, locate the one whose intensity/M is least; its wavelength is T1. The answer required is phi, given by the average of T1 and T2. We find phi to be 4881.8 angstrom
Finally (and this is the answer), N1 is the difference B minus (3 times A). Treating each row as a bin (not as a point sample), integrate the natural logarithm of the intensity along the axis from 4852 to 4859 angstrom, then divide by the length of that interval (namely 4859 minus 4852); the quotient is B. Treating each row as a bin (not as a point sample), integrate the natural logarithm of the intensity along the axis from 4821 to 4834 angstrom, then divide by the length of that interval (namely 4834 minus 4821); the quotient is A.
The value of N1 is -5.50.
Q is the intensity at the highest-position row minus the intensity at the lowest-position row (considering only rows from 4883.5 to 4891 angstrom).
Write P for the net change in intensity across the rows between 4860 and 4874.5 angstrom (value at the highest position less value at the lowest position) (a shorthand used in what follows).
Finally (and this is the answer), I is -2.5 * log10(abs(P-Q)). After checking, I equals 0.1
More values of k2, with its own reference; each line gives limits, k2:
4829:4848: 4829.26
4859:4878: 4860.50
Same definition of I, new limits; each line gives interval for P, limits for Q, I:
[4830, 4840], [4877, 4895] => 0.8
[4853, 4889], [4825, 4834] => 0.0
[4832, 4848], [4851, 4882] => 0.0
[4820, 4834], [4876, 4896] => -0.4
